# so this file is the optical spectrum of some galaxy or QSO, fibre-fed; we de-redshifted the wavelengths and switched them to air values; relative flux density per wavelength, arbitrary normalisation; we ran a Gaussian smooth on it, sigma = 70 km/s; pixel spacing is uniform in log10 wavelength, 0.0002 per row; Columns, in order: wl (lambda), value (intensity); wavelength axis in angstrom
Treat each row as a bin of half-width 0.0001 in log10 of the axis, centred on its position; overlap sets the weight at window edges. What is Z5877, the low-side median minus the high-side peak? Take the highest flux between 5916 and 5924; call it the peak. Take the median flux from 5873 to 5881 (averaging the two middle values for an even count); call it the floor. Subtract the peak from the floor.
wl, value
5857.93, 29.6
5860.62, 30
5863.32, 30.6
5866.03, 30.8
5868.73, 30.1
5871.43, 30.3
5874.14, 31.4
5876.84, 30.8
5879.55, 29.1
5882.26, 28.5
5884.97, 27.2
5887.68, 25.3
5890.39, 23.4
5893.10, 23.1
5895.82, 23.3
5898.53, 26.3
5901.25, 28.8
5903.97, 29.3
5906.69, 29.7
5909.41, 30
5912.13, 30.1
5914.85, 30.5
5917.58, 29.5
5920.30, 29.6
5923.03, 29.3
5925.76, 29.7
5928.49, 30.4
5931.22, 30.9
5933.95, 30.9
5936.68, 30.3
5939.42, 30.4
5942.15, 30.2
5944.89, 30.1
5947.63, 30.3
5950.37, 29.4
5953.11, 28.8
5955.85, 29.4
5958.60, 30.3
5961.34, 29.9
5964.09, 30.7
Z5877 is 1.2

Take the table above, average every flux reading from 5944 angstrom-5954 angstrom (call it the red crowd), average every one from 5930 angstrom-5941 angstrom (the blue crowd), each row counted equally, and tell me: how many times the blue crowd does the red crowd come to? 0.97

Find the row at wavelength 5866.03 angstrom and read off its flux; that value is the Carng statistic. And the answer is 30.8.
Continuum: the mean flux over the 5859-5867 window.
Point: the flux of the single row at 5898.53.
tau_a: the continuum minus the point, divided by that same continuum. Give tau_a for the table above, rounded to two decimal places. 0.14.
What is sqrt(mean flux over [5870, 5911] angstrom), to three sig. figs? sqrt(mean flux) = 5.27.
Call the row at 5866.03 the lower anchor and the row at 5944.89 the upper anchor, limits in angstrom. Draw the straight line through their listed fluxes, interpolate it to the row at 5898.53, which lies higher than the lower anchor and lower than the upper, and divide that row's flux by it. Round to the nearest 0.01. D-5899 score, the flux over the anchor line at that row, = 0.86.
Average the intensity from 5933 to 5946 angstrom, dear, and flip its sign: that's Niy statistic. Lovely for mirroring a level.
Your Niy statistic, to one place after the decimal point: -30.4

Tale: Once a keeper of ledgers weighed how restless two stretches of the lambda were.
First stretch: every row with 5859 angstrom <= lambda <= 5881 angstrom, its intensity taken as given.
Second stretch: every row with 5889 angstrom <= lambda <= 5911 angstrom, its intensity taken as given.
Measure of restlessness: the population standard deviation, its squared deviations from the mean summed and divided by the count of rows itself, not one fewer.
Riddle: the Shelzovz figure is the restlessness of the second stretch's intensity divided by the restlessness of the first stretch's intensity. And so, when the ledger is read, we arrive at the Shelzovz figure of 4.5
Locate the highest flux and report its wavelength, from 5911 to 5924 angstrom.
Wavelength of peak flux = 5914.85 angstrom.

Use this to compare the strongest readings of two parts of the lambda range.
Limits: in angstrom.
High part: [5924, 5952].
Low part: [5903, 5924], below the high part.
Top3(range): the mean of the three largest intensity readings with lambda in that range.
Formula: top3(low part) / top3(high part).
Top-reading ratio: 0.98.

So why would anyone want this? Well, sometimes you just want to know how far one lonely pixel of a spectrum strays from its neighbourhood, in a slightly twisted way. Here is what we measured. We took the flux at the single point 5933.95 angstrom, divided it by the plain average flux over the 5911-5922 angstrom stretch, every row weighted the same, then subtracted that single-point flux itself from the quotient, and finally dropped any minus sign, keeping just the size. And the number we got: 29.9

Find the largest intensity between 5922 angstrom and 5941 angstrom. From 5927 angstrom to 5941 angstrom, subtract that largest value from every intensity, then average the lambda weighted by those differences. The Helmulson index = 5935.0 angstrom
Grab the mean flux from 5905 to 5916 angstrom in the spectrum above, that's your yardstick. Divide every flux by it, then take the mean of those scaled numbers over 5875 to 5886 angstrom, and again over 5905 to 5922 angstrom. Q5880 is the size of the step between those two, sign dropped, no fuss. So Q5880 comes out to 0.03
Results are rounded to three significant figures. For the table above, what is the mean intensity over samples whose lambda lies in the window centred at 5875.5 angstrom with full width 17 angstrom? 30.0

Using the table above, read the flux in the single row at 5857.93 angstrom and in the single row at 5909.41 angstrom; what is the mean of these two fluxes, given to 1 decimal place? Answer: 29.8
